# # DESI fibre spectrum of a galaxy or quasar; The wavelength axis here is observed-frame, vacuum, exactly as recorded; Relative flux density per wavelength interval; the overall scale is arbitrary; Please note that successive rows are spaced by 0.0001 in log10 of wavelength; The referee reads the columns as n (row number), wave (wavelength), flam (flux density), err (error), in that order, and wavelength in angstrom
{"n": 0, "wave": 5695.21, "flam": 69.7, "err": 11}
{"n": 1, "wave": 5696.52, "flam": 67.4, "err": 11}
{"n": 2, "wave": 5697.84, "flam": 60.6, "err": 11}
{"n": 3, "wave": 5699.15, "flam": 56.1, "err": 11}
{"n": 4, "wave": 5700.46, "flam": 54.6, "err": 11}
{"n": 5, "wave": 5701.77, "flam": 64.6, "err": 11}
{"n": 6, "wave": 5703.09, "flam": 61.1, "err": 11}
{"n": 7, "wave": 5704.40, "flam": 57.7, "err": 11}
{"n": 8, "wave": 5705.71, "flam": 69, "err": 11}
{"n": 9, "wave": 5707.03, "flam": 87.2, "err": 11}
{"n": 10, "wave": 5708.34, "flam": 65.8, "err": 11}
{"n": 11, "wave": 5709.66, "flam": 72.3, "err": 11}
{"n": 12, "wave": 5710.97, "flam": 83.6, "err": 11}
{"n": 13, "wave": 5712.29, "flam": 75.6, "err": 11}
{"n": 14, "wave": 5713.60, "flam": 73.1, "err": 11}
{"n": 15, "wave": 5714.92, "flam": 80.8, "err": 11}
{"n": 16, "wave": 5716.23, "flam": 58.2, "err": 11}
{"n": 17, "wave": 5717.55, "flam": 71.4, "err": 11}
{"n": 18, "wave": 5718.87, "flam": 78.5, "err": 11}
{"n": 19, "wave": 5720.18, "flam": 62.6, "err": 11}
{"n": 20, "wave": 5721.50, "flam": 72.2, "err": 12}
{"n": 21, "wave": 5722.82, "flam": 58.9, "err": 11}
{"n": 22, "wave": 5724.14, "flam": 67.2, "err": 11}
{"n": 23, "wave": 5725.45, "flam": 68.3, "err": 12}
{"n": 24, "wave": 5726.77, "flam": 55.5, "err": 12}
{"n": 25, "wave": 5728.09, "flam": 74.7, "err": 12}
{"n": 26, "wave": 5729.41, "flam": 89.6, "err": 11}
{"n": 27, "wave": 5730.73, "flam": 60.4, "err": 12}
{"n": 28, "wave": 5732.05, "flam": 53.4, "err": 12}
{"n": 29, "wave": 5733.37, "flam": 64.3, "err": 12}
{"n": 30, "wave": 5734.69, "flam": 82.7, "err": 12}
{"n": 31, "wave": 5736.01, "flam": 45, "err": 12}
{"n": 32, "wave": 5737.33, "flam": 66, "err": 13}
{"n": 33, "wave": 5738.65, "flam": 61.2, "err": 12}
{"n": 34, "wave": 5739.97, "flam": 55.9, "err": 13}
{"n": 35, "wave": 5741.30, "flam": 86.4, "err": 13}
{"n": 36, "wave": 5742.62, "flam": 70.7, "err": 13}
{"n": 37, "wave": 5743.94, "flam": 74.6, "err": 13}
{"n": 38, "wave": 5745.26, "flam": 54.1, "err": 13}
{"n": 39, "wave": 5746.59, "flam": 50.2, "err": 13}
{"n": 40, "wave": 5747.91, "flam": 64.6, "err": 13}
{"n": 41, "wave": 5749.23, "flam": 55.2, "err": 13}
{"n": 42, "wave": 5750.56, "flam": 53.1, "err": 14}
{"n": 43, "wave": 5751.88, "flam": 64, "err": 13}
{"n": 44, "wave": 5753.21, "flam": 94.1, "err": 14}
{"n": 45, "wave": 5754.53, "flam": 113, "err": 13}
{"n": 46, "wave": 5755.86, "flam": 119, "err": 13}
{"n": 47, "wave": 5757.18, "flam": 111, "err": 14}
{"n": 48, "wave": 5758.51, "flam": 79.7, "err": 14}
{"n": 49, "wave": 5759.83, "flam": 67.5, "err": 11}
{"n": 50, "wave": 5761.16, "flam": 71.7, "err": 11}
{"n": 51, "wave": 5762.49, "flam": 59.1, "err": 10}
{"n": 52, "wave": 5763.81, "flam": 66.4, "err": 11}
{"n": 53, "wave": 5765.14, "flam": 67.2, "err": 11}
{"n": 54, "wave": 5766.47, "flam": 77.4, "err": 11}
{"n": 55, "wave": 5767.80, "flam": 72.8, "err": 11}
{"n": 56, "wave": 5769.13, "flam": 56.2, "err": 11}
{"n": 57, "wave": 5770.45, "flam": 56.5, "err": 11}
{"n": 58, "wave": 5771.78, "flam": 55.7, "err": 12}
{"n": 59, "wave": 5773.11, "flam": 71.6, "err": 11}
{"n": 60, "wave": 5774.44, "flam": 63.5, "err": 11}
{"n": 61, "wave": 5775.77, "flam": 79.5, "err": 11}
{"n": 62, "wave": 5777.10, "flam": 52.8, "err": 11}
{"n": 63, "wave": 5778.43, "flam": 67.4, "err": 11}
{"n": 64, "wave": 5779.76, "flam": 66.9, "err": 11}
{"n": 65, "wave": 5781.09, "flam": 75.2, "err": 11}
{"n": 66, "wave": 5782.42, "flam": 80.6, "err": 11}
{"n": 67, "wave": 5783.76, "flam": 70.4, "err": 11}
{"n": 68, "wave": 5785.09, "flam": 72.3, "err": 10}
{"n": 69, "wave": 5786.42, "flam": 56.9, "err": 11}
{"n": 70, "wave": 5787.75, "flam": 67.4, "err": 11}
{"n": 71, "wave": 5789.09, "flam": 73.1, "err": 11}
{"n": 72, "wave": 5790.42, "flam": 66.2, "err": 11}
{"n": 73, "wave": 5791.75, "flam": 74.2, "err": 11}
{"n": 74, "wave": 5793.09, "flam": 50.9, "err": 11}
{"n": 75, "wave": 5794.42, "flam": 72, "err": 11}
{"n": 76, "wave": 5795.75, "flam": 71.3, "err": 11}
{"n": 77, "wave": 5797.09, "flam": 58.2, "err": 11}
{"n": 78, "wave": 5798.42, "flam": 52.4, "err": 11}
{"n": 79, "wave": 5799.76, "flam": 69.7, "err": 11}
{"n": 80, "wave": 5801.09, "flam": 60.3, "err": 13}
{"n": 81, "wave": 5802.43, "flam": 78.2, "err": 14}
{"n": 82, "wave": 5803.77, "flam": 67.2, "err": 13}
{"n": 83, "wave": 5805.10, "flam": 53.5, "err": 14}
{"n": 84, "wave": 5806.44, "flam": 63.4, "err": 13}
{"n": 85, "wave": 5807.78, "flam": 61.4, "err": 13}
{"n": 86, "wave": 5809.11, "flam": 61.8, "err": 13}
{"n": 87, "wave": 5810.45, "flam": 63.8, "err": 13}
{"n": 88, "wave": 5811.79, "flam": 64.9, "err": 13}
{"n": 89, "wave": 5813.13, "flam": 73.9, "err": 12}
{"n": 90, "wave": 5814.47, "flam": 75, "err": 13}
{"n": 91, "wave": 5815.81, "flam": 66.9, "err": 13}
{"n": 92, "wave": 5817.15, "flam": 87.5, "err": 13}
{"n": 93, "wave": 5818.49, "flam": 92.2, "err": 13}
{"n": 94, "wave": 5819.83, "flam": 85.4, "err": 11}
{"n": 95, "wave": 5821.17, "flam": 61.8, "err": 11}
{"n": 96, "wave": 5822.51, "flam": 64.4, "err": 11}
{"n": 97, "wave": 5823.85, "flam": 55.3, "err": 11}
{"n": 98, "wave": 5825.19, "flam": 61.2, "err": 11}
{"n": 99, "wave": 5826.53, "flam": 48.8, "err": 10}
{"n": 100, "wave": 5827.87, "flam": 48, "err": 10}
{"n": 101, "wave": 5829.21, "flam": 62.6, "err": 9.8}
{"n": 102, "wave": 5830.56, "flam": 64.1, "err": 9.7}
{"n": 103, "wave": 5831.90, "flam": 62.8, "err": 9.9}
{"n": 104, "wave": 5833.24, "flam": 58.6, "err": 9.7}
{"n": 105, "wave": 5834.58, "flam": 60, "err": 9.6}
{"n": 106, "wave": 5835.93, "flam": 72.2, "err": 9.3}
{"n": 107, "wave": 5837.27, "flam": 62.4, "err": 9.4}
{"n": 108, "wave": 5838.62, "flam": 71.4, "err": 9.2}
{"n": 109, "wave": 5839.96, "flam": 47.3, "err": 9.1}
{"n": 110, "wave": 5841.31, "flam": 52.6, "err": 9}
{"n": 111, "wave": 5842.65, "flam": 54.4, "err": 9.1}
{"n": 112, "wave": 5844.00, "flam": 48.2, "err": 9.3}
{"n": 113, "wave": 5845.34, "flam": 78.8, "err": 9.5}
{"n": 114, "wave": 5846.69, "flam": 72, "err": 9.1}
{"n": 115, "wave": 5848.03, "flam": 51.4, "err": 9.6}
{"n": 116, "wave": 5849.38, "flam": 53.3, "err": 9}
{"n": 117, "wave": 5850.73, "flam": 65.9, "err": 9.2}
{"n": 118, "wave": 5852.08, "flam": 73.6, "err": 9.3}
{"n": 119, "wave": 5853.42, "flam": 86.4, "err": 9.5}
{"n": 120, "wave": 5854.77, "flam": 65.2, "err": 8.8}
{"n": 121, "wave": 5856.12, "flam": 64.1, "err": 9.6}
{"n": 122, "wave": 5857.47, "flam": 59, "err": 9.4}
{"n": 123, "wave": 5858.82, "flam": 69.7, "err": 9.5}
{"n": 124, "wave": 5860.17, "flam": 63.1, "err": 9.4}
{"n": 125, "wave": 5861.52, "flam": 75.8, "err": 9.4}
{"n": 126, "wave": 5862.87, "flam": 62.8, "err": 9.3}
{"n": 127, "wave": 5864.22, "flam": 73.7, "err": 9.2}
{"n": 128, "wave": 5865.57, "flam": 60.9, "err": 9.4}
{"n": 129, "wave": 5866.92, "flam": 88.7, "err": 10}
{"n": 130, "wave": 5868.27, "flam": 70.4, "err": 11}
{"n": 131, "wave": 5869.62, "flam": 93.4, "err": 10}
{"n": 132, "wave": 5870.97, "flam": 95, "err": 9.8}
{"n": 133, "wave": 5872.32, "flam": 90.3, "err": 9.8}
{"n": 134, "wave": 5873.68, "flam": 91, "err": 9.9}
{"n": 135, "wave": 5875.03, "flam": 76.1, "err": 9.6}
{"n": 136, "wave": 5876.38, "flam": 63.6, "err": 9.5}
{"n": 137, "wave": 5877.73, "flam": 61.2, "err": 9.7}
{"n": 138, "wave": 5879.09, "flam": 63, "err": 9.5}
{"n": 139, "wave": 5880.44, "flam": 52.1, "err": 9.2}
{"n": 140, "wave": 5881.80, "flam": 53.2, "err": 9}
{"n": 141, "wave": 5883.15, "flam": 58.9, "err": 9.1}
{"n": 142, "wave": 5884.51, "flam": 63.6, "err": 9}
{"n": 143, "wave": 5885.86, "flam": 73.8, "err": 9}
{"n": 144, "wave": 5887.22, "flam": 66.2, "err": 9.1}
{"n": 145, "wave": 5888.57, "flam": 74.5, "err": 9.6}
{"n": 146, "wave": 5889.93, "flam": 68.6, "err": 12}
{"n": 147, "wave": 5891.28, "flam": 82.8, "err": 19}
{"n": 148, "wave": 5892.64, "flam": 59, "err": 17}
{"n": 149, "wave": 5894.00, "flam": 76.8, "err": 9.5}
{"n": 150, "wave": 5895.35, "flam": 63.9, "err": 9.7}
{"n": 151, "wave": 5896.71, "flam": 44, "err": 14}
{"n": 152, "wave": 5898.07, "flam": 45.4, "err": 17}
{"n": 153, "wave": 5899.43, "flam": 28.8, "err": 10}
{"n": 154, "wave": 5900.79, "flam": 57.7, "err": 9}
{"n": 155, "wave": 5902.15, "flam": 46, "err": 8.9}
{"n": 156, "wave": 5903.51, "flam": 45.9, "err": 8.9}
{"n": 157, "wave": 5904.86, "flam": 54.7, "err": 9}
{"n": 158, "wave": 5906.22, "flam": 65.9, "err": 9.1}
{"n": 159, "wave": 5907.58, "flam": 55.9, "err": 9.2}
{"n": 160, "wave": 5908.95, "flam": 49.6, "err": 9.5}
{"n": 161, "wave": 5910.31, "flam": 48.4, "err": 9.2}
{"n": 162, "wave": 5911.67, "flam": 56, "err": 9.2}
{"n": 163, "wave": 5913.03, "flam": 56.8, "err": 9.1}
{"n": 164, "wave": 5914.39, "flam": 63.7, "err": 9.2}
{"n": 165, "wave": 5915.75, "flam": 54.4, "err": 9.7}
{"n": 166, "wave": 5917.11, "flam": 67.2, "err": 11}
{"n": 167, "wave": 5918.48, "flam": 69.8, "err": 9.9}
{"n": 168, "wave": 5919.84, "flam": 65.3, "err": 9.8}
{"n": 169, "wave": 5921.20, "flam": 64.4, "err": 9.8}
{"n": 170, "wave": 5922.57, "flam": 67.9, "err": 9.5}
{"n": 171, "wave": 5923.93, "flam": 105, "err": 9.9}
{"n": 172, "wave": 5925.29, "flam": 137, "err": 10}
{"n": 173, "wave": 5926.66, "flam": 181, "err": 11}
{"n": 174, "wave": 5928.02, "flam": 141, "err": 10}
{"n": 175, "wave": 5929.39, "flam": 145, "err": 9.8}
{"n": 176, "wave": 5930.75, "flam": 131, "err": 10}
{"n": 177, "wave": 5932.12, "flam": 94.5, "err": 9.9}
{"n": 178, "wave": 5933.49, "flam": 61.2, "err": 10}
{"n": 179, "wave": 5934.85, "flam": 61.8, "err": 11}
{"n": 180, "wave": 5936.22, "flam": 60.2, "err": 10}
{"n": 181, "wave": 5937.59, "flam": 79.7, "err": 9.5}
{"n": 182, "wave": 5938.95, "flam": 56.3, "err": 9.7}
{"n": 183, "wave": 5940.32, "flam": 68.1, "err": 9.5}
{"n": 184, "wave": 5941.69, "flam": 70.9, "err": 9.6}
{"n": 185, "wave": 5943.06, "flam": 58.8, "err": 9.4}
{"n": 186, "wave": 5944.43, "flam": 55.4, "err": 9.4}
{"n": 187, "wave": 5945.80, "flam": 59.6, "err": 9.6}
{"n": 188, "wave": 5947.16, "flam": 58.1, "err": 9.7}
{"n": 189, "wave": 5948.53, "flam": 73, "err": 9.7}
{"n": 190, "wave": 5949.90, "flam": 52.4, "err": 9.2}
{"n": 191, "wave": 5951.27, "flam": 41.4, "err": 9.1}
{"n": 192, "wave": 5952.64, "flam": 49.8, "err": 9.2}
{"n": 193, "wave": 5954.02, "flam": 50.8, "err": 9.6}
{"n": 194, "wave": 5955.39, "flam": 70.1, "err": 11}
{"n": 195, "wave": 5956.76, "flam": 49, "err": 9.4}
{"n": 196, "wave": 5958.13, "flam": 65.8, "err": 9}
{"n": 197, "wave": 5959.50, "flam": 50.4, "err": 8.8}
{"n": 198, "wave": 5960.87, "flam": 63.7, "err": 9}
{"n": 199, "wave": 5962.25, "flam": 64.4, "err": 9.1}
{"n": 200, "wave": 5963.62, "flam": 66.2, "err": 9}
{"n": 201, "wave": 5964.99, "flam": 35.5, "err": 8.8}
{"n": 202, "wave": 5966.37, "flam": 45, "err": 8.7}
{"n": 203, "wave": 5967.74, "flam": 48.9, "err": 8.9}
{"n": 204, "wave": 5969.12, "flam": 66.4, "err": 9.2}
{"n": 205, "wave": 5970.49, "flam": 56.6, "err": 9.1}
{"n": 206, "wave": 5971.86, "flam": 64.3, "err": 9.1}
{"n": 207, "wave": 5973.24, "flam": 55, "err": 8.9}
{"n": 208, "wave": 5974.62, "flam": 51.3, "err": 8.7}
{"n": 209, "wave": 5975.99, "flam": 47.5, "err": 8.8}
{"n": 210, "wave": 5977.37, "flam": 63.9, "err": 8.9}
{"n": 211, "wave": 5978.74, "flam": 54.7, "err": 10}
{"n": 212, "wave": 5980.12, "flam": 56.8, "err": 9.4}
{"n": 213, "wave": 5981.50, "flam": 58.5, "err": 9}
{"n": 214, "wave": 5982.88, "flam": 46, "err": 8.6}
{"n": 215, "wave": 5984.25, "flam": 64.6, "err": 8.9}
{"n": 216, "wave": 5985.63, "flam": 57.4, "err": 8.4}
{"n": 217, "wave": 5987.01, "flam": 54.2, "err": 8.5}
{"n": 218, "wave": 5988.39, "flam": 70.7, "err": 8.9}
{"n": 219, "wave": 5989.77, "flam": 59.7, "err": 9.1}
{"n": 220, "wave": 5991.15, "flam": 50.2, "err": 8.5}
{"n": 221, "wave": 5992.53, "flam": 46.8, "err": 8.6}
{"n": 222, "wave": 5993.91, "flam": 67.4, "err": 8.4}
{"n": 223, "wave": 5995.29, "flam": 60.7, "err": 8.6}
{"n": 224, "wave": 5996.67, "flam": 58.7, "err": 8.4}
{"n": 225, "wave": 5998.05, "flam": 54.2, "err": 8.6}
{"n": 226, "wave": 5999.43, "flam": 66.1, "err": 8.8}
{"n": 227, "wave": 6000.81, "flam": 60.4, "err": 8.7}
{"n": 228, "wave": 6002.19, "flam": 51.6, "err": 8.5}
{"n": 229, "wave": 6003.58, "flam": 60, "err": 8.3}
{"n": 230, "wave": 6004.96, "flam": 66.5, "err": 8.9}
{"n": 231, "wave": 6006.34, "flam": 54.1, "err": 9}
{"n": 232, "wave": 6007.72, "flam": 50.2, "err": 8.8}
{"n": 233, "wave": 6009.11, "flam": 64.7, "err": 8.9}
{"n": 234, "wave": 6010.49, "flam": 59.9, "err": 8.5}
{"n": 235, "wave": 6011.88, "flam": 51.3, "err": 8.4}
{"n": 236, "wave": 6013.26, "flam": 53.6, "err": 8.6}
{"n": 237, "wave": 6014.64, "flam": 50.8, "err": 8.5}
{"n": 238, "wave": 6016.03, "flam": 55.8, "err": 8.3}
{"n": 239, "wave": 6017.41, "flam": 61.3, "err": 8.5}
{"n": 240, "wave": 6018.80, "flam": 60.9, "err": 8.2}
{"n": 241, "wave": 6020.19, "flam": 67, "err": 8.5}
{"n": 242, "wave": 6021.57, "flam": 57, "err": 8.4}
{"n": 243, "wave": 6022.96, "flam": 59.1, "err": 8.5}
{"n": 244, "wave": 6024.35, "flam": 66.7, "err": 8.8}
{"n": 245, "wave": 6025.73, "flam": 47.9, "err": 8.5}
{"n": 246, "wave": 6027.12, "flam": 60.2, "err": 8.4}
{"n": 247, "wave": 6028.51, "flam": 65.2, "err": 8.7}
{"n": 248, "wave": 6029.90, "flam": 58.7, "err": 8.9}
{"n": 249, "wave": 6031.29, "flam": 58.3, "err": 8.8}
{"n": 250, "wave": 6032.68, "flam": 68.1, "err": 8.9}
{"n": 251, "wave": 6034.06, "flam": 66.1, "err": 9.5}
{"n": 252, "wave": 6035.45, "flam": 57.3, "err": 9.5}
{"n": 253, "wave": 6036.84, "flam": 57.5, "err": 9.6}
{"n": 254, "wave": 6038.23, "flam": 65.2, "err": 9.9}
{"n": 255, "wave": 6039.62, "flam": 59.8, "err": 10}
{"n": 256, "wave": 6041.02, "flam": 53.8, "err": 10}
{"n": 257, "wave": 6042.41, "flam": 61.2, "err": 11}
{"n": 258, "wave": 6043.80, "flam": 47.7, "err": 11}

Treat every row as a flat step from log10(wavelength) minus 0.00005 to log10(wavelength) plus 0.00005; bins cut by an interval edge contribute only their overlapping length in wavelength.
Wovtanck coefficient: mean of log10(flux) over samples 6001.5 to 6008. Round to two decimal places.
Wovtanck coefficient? 1.75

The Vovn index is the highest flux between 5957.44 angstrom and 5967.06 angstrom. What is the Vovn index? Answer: 66.2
